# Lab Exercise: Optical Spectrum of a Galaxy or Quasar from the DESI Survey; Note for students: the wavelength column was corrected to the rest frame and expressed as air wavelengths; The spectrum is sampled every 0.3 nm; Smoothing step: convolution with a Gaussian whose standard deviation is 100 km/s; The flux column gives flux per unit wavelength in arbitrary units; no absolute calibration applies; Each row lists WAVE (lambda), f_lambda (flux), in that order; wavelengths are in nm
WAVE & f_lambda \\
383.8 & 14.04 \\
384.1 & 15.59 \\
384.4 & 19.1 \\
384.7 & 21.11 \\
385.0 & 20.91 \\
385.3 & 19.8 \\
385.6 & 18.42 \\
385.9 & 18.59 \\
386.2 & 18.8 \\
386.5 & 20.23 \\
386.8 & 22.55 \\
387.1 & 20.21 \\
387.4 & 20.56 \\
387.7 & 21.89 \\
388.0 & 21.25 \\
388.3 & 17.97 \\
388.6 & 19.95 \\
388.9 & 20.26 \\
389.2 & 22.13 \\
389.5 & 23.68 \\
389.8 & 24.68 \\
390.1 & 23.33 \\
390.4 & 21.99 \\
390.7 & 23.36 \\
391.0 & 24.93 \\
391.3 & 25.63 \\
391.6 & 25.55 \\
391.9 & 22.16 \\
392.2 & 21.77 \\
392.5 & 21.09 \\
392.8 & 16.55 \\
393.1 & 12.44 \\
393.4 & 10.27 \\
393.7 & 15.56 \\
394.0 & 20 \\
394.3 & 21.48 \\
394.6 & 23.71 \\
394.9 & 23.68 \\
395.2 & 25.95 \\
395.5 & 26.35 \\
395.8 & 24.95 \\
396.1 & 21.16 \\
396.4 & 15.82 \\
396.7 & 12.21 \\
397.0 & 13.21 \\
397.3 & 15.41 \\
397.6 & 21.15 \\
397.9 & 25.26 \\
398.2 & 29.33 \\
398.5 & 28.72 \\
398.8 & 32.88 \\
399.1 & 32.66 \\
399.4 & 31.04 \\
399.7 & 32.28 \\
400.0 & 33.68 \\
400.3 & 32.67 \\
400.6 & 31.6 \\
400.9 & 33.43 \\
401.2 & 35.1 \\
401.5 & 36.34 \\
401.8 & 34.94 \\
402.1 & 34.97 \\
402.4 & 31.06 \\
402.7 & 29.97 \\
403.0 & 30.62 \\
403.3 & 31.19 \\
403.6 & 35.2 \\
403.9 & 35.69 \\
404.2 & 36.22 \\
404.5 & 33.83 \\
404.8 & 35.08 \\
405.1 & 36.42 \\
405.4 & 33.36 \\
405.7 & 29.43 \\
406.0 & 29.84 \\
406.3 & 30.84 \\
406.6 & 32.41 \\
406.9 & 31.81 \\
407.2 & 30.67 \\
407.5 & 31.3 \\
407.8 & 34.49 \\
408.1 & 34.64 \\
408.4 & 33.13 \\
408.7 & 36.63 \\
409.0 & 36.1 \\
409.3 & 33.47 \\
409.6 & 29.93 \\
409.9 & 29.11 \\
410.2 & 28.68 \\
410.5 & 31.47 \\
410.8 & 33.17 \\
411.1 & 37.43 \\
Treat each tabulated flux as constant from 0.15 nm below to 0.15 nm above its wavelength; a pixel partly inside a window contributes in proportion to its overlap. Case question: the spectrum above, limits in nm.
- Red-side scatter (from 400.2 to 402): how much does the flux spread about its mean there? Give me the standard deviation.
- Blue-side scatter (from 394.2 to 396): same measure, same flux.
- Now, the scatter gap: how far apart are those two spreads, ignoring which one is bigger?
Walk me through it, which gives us 0.0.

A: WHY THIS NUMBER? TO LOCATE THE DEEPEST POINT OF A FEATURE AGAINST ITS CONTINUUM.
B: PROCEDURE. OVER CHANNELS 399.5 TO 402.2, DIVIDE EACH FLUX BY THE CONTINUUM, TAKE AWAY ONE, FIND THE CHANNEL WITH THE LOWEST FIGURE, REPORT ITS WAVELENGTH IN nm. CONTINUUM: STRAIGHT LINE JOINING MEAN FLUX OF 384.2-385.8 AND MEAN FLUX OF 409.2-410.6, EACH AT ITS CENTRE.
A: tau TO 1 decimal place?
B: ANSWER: 400.6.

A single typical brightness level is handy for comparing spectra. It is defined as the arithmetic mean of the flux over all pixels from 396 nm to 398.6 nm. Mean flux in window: 20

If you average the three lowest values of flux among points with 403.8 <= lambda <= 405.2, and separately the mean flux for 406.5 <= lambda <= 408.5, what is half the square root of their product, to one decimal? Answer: 16.9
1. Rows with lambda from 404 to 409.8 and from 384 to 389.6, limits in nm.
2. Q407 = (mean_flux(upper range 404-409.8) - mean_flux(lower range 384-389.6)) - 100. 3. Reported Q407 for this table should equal -87.0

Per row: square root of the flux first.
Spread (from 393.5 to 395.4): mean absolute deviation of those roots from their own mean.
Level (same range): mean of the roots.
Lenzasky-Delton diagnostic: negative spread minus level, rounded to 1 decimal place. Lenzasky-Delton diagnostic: -4.9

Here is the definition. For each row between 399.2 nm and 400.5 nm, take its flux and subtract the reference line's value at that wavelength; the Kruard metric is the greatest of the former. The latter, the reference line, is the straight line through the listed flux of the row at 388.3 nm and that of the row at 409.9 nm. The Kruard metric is 10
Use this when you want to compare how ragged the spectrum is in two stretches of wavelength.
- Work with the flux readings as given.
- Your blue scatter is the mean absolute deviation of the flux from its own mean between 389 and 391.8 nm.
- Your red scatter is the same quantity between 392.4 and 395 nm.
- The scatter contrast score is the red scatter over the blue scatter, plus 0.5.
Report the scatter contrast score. 4.1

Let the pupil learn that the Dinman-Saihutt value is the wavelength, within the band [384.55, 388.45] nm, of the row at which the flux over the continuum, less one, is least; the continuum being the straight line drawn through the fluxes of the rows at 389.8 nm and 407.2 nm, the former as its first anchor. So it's 388.3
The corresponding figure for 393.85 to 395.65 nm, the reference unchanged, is 394.0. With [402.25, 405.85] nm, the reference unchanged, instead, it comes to 405.7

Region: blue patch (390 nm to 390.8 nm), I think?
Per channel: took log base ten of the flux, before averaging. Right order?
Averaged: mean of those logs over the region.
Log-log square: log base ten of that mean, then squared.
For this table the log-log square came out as 0.018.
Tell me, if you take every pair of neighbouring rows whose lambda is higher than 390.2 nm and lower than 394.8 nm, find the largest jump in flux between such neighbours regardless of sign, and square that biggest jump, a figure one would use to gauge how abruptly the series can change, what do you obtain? 28.0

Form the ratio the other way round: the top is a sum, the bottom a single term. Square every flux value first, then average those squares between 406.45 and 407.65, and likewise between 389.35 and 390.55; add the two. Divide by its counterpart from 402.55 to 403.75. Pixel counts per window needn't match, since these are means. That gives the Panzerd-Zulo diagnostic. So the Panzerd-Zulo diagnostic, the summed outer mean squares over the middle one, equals 1.5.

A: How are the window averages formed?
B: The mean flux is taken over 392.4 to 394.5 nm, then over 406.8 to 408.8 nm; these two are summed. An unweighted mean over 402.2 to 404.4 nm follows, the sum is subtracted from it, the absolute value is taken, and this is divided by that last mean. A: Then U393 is 0.5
